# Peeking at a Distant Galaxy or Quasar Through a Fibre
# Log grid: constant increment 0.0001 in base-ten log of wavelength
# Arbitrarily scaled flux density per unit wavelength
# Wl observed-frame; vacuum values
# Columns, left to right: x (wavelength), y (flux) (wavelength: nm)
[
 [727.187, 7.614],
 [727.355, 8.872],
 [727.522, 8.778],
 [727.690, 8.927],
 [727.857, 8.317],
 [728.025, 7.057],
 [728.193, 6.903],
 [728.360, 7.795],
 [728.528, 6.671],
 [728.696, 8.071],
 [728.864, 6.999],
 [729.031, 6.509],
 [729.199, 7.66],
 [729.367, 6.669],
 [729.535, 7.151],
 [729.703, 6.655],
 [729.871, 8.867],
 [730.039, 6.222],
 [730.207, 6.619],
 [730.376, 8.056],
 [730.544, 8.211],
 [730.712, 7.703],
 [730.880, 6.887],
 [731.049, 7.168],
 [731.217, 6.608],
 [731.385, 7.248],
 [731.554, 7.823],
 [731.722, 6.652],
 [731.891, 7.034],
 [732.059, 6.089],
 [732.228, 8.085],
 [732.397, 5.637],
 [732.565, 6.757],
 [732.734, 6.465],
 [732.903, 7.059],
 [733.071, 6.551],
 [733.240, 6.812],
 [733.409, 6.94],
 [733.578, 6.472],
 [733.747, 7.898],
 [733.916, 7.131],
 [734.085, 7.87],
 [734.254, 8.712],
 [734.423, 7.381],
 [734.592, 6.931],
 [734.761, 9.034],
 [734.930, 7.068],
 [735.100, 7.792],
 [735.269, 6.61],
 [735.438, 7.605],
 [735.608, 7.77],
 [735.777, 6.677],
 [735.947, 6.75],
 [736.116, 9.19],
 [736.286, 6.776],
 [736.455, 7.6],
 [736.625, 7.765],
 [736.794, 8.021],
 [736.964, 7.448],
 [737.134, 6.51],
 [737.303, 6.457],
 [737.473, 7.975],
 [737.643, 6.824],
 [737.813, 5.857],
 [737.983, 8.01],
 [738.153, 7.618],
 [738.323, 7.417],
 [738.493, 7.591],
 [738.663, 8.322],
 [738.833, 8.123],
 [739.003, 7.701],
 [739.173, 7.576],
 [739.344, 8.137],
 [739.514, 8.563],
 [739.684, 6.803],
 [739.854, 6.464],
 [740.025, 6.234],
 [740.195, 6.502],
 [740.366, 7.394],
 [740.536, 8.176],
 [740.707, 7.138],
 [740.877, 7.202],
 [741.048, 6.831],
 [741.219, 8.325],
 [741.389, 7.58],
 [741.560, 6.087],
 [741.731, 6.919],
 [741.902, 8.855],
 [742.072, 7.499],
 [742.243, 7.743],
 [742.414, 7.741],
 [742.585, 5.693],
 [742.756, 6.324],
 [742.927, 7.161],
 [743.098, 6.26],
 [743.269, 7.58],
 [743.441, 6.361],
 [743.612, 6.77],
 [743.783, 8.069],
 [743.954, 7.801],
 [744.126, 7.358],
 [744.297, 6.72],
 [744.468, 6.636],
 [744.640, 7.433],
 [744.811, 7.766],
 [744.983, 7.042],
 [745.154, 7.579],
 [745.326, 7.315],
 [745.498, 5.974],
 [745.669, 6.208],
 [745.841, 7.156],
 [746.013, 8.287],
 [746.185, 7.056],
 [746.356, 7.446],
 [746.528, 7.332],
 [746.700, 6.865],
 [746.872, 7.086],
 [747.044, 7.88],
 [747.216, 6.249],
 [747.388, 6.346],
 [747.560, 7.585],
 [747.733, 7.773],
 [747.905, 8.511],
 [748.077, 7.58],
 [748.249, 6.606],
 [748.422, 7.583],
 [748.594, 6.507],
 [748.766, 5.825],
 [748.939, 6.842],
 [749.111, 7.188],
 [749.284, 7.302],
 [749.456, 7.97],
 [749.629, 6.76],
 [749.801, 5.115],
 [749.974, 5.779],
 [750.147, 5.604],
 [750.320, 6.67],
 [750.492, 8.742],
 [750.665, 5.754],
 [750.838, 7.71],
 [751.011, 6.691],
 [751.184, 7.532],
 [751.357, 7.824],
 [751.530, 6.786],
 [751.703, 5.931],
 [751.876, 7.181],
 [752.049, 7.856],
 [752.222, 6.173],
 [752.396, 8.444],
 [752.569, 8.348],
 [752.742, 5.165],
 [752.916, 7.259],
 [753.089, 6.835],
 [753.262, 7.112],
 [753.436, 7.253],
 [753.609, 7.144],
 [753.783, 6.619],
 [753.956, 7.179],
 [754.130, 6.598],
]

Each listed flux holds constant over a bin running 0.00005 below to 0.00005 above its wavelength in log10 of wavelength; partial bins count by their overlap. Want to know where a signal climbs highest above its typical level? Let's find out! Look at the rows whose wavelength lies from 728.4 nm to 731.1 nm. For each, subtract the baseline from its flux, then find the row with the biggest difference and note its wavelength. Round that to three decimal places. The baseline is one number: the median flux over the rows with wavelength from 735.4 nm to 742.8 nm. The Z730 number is 729.871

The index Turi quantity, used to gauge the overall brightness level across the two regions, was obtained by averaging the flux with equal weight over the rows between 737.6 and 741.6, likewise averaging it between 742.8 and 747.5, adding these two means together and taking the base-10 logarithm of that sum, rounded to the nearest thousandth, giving 1.160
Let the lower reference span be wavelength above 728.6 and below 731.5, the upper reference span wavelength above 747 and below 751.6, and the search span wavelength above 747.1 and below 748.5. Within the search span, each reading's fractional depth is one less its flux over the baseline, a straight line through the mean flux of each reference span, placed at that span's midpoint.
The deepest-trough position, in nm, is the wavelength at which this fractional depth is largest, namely 747.216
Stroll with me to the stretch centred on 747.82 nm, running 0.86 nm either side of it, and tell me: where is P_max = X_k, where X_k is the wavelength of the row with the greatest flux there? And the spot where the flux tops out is 747.905 nm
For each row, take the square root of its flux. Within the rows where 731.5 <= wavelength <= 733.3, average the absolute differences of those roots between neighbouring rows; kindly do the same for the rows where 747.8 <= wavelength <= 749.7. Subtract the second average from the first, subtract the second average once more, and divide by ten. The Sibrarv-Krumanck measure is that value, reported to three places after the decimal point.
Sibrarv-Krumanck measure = -0.011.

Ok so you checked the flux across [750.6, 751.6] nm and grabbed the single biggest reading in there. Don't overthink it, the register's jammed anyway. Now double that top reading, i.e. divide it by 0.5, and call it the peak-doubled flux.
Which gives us 15.6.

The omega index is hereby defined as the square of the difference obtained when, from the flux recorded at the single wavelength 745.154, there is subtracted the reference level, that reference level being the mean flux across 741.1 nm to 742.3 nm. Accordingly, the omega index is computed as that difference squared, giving 0.00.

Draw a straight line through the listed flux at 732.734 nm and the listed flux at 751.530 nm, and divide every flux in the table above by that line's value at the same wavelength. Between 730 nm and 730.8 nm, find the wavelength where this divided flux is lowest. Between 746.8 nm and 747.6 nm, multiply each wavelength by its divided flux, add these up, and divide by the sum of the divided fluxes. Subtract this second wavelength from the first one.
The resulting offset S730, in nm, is -17.17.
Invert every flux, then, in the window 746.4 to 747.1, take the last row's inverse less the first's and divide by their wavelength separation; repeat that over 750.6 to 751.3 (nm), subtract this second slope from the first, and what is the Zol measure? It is 0.06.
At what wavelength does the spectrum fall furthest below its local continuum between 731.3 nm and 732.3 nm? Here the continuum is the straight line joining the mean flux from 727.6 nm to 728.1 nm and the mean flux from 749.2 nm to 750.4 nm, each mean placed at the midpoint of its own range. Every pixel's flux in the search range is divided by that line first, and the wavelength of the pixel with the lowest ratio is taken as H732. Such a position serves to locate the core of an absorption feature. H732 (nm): 732.059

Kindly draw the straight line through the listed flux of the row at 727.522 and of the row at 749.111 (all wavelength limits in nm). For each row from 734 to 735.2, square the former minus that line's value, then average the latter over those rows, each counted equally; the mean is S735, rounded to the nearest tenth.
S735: 0.7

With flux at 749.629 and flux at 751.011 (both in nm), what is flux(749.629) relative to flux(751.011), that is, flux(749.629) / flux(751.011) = 1.01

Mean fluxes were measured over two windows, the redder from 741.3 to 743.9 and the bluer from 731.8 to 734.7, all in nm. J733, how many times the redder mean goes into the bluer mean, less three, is -2.01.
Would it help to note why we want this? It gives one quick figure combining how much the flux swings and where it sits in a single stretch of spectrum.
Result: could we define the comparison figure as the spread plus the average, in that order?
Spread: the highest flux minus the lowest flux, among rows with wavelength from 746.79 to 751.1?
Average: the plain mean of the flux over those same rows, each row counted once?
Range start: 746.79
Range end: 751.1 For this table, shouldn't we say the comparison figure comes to 10.6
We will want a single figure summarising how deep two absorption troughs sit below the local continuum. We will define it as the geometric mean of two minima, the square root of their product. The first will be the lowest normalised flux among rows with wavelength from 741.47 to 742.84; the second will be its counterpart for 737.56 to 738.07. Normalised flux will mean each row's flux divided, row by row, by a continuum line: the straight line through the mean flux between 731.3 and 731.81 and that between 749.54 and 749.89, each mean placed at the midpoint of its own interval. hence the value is 0.872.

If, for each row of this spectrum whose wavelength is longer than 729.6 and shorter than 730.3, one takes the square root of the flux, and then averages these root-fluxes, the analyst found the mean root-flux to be 2.66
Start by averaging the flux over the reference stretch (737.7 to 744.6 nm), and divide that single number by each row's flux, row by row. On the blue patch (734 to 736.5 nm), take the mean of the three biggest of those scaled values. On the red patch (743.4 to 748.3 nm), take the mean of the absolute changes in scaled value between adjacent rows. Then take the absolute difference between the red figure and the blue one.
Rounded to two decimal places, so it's 1.00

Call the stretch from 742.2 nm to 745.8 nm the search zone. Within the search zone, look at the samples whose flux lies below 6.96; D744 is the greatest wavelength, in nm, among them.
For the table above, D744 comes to 745.669 nm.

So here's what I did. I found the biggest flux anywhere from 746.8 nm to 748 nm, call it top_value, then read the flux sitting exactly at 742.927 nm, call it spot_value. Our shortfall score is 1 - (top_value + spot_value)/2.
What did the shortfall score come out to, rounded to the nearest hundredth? -6.84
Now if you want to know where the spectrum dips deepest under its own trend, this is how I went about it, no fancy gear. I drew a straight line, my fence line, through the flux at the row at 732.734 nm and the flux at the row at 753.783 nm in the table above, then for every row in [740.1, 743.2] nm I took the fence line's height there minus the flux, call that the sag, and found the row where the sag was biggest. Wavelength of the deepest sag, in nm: 742.585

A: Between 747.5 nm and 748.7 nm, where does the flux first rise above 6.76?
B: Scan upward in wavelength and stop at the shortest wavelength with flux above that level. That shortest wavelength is 747.560 nm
